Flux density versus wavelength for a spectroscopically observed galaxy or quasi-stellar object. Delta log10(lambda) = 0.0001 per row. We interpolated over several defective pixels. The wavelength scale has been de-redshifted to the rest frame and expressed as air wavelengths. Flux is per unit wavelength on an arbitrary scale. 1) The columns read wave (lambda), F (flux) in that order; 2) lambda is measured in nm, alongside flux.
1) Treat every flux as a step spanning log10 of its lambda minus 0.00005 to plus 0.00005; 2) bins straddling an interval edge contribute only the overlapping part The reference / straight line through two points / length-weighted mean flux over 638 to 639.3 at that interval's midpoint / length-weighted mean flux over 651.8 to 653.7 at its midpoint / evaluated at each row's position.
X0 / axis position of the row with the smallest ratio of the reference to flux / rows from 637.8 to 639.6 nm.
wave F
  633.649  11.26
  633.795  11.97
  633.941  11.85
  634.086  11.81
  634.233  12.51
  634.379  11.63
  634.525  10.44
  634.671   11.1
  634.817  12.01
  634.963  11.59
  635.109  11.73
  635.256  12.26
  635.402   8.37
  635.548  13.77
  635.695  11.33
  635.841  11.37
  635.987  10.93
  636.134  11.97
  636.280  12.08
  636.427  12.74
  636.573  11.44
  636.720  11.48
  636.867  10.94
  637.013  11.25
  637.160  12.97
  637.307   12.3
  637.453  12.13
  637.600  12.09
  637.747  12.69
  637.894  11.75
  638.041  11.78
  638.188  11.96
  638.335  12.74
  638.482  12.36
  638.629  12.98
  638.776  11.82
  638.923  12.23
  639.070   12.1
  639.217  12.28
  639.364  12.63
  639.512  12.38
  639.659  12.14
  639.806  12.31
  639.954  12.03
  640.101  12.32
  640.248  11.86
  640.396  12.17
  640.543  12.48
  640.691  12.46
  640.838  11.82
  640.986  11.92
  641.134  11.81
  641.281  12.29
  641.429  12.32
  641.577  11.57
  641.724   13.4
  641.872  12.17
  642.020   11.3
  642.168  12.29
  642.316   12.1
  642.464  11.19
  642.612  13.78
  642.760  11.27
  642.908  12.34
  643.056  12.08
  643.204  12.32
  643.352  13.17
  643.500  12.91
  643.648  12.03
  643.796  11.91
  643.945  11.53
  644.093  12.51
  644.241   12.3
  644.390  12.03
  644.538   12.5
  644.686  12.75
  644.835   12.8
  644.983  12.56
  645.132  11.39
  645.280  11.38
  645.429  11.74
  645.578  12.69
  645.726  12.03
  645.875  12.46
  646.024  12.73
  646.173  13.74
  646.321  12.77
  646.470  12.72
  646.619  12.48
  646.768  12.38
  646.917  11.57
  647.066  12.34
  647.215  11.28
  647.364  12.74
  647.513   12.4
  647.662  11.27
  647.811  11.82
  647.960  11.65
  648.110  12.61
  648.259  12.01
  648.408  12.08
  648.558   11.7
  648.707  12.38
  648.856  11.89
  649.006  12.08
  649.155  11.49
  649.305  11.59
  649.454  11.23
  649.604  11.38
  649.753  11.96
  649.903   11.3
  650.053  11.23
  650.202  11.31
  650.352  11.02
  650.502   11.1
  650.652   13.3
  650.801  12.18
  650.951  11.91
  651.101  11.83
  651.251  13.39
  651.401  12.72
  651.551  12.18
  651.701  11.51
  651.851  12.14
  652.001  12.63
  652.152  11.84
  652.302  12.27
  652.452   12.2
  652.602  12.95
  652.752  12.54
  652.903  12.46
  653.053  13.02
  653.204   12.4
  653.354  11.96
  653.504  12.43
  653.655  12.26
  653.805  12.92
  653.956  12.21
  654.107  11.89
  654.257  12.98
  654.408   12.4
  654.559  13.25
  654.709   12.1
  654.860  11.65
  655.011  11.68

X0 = 638.629 nm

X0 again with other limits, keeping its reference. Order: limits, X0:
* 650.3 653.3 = 651.251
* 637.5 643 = 642.612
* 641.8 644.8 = 642.612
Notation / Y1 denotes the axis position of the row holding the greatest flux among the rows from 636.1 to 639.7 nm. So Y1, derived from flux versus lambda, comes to 638.629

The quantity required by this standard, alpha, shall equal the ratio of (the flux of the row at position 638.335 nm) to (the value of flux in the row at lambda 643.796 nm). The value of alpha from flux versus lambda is 1.07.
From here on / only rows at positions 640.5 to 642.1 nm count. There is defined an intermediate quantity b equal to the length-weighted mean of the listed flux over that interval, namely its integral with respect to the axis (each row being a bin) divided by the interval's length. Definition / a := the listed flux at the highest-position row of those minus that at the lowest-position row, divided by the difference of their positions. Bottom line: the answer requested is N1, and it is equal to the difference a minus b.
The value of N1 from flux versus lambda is -12.9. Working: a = -0.8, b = 12.13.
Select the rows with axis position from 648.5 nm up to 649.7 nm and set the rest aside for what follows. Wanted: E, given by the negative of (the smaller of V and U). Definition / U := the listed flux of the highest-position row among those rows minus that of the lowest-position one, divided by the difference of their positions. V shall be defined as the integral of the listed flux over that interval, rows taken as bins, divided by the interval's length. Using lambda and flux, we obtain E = 0.3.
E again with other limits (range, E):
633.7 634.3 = -1.2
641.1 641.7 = 0.5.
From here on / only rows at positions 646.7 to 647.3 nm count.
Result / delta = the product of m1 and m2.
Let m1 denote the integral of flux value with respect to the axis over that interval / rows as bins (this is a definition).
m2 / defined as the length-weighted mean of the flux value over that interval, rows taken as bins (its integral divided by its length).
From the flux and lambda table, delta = 85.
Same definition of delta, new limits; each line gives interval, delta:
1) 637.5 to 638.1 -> 87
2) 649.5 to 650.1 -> 79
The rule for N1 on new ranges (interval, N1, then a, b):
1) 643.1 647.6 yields -12.3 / 0.0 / 12.34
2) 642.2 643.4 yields -11.2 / 1.0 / 12.26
